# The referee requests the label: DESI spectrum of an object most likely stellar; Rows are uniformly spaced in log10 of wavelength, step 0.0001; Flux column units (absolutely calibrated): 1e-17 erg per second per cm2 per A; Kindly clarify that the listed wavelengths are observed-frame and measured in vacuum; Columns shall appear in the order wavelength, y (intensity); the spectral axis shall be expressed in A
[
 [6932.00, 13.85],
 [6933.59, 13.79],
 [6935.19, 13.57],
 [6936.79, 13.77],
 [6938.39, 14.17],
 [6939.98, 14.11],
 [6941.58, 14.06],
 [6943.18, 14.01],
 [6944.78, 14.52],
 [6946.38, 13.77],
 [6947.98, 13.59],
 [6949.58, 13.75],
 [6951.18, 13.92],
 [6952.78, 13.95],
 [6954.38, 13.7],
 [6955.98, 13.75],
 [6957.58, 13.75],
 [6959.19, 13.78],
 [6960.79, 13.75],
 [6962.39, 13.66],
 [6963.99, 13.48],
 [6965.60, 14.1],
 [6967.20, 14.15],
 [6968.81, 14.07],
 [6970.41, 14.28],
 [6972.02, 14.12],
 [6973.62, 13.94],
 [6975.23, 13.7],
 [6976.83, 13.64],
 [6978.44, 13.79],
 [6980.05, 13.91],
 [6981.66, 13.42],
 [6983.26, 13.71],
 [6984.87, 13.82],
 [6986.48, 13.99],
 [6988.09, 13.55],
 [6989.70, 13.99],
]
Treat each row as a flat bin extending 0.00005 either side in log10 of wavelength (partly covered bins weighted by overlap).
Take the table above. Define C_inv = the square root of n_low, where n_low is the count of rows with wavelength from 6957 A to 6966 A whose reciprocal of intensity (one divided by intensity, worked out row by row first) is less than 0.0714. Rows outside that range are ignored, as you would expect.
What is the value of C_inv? 1.0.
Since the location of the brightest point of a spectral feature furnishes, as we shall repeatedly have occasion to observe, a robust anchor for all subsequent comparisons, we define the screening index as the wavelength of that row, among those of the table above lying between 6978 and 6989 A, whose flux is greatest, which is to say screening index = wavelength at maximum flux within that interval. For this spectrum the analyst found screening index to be 6986.48 A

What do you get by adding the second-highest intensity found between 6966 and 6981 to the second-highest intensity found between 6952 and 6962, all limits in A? 27.93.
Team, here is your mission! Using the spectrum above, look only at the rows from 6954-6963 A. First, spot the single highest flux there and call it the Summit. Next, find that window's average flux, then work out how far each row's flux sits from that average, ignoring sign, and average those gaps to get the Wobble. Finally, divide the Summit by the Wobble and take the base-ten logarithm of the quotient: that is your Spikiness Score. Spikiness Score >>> 2.60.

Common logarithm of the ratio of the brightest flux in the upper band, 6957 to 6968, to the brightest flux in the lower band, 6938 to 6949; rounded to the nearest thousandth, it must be -0.011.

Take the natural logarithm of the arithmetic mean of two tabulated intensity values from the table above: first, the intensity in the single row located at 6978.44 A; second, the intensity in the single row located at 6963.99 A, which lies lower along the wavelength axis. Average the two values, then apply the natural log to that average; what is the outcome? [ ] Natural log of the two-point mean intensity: 2.61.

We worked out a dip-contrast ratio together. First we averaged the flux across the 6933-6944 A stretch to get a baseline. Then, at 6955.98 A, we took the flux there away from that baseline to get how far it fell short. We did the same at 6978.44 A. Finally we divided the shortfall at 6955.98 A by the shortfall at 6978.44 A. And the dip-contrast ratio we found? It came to 1.3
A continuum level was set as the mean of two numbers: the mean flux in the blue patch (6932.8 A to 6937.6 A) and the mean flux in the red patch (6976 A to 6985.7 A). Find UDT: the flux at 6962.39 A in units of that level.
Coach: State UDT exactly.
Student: 1.00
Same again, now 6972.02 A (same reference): 1.03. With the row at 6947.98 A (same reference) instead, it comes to 0.99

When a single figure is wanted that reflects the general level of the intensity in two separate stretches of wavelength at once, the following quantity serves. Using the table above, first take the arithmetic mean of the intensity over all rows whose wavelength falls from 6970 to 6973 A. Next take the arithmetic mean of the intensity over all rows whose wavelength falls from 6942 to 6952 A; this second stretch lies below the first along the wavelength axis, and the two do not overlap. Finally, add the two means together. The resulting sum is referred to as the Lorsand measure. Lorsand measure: 28.1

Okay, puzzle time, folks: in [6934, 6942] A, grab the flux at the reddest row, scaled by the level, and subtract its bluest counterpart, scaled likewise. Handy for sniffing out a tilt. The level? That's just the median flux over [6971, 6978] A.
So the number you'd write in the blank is 0.035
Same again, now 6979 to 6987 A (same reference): 0.006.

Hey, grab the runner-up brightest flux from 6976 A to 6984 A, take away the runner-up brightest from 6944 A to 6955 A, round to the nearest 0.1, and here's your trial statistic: -0.2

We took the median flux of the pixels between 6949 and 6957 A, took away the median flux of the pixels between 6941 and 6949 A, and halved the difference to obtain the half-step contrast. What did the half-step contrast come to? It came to -0.13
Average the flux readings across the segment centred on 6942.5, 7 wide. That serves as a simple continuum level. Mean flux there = 14.2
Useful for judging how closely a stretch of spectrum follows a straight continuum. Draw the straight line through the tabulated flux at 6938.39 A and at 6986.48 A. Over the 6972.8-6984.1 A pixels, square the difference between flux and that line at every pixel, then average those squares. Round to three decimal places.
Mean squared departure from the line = 0.109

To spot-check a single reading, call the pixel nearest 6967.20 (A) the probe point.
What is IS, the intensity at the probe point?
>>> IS 14.15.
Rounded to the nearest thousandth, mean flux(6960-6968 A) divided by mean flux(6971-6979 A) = 0.999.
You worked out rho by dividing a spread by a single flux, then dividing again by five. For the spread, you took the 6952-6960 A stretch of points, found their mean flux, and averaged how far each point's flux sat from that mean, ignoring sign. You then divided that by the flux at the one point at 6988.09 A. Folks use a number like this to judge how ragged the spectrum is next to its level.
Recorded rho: 0.0010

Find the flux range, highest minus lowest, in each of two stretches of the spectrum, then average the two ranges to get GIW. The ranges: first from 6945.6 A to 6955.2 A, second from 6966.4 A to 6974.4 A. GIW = 0.35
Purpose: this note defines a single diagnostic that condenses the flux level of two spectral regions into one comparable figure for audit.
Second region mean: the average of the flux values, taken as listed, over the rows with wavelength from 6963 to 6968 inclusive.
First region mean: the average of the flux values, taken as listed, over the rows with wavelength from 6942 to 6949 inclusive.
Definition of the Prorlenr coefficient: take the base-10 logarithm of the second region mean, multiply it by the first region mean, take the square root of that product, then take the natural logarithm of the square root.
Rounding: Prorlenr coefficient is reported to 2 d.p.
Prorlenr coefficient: 1.39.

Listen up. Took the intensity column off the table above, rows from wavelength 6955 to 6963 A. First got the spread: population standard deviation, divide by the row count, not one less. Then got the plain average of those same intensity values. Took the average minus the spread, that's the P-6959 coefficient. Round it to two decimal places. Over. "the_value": 13.70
